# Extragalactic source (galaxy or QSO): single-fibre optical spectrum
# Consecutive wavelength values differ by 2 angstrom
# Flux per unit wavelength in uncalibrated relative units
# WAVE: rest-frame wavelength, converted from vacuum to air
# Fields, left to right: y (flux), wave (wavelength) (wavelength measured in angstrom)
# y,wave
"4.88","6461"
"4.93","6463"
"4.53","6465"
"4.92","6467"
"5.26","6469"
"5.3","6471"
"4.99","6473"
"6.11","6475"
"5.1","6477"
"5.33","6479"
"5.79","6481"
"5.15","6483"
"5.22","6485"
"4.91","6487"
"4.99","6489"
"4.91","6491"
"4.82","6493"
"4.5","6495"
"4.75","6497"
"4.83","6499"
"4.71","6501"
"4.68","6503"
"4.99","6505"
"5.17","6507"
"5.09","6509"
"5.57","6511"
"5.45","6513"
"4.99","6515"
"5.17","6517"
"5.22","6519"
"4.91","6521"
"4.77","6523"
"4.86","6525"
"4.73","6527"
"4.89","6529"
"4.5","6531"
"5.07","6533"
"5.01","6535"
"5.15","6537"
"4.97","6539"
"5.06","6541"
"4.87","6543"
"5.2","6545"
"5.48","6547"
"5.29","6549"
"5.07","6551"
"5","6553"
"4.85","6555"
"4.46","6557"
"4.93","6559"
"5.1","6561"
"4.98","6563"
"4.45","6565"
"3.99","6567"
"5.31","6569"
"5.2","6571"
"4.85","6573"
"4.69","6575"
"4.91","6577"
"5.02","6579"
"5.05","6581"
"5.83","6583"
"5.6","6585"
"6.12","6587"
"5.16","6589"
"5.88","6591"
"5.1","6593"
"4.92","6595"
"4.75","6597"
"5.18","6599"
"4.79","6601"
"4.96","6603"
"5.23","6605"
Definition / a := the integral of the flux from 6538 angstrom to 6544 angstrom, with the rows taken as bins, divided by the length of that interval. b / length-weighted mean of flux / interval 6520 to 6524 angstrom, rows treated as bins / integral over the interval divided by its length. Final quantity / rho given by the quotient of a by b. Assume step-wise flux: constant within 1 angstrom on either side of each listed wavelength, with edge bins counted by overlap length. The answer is 1.03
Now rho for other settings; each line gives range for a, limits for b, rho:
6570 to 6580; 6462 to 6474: 0.99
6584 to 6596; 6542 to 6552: 1.05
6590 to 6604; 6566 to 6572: 1.05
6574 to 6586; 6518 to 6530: 1.06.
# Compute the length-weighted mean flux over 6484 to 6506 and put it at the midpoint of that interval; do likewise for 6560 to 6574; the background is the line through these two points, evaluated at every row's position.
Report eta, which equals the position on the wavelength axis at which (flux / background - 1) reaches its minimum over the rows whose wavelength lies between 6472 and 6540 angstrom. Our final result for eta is 6495 angstrom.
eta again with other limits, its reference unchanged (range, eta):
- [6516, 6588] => 6567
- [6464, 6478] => 6465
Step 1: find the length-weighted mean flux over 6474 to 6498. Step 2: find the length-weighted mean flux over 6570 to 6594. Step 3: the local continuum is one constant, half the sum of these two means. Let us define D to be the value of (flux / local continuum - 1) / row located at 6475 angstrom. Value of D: 0.17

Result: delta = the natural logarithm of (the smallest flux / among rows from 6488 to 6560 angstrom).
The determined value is 1.50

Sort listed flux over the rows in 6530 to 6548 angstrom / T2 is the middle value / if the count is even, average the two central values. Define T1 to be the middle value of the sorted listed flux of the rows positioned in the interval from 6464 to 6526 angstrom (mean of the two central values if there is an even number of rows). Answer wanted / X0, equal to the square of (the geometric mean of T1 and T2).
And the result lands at 25.2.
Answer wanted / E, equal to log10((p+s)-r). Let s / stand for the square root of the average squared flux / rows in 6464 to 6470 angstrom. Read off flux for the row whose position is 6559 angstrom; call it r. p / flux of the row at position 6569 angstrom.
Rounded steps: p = 5.31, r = 4.93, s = 4.9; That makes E 0.724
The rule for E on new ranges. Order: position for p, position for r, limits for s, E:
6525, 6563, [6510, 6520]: 0.713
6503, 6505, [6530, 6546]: 0.670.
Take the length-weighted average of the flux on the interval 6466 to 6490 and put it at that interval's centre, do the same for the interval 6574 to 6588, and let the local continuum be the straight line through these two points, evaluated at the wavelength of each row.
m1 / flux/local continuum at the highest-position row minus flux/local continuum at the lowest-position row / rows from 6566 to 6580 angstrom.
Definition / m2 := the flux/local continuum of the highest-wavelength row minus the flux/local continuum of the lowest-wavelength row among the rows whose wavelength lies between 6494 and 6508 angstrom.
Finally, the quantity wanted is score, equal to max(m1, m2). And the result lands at 0.19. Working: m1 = 0.19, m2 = 0.13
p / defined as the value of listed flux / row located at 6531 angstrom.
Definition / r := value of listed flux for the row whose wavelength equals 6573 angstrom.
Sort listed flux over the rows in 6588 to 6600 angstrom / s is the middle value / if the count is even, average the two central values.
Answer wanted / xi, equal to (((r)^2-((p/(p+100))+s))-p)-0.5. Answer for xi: 13.3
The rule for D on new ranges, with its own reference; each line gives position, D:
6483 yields -0.01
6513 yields 0.05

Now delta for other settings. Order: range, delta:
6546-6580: 1.38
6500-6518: 1.54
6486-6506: 1.50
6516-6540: 1.50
